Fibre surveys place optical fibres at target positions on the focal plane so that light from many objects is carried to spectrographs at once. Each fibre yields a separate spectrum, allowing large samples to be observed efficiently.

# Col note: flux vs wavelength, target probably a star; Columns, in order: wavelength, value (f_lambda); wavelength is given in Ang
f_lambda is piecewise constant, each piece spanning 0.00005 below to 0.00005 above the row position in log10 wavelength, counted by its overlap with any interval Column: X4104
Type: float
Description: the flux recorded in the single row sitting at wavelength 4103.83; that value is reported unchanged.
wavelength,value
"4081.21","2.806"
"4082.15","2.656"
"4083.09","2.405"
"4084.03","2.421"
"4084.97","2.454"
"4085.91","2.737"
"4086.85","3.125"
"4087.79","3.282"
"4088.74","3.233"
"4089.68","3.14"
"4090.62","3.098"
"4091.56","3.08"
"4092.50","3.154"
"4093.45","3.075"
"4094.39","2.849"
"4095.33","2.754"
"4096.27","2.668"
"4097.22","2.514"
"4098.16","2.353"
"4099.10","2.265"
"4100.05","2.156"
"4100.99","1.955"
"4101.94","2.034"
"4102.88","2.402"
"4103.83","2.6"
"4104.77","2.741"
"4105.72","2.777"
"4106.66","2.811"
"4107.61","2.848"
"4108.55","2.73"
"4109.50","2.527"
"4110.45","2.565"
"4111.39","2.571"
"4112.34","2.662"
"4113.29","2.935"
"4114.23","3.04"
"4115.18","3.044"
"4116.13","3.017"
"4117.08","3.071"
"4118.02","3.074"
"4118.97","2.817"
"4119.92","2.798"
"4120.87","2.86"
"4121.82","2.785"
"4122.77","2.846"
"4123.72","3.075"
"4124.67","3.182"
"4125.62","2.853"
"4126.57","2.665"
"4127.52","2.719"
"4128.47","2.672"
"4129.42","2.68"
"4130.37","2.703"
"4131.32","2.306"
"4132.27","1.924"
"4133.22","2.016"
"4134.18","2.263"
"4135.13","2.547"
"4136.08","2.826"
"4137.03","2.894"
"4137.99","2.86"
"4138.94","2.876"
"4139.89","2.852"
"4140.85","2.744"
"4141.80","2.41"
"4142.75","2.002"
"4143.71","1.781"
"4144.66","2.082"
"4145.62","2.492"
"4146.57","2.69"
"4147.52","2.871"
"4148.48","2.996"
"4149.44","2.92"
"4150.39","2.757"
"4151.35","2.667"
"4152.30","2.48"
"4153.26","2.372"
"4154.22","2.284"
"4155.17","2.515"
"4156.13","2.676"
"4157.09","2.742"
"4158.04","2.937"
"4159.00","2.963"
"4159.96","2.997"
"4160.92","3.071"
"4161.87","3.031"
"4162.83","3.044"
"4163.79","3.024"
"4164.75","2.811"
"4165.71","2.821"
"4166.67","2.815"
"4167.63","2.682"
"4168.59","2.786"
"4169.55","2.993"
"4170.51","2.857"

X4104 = 2.6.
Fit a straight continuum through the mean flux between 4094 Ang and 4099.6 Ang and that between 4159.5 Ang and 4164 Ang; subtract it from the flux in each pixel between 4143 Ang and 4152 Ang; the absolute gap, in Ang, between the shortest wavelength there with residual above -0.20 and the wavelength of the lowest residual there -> 3.8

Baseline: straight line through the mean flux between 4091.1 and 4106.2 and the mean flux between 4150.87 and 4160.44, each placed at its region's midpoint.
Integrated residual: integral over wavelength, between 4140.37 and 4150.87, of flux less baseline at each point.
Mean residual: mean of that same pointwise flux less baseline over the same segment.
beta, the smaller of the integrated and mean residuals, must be -1.3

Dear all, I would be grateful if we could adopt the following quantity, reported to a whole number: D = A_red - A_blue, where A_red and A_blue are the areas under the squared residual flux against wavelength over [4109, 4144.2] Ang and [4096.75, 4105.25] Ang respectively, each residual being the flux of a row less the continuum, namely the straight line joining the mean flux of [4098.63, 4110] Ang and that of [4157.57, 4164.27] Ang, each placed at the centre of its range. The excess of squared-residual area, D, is 5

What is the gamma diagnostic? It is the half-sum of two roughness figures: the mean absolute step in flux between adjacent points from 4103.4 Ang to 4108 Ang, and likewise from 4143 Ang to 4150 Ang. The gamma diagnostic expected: 0.14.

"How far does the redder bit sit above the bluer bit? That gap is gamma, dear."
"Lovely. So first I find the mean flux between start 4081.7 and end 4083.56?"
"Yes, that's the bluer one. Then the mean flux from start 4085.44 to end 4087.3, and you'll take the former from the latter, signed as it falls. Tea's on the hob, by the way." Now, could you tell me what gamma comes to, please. 0.4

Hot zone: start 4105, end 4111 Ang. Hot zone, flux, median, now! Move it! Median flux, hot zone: 2.75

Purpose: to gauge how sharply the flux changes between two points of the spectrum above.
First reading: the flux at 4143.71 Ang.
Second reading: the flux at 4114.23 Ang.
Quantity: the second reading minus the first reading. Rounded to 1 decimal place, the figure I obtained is 1.3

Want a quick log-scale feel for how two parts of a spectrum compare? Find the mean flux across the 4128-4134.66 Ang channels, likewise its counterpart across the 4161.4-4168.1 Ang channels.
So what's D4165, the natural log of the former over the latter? -0.20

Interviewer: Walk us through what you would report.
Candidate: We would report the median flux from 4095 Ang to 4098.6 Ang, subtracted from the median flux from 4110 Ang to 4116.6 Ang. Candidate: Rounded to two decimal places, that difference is 0.34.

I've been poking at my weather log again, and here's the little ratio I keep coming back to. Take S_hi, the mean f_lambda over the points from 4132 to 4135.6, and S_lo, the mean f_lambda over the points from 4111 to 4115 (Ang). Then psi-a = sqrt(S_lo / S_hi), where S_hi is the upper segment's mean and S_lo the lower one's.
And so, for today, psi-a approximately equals 1.13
